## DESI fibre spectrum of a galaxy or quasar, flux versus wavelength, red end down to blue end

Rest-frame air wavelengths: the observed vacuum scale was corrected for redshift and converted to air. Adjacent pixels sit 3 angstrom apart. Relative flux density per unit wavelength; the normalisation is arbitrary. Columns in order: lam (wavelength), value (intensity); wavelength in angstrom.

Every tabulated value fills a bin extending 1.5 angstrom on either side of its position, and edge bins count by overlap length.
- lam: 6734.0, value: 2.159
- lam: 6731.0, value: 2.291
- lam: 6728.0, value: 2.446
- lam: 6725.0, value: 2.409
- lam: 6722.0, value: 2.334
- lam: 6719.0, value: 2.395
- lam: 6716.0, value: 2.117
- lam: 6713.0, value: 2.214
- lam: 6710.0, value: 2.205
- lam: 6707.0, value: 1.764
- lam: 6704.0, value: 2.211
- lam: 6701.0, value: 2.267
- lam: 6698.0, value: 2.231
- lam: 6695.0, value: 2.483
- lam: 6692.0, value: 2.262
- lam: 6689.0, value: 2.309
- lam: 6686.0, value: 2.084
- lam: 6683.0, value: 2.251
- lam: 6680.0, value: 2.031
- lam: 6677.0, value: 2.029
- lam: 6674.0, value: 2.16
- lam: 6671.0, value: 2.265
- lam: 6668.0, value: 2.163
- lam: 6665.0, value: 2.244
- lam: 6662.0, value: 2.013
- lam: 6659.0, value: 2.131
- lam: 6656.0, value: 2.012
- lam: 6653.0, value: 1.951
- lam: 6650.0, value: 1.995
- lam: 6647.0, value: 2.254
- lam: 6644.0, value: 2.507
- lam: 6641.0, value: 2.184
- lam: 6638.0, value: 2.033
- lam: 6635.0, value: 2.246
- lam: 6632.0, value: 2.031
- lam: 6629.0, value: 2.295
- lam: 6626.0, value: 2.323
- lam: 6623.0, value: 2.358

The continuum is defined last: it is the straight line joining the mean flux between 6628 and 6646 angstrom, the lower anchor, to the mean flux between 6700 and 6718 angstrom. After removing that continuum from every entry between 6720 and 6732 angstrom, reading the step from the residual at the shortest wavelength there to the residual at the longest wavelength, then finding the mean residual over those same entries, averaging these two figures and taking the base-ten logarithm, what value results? -0.94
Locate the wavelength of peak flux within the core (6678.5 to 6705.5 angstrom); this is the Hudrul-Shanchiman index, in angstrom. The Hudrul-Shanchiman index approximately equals 6695.0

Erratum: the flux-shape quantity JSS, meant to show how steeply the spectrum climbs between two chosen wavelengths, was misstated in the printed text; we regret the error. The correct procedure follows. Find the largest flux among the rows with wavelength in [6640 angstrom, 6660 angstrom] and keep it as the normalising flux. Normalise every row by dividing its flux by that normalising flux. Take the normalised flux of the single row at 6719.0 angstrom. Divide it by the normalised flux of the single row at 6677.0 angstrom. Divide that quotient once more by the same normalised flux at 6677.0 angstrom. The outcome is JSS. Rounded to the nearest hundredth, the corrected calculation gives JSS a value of 1.46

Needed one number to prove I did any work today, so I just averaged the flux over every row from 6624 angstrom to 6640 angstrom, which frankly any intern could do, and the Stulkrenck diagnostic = 2.19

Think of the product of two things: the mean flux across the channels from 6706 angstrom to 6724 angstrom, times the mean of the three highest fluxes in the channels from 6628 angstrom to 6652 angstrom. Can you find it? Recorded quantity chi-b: 5.1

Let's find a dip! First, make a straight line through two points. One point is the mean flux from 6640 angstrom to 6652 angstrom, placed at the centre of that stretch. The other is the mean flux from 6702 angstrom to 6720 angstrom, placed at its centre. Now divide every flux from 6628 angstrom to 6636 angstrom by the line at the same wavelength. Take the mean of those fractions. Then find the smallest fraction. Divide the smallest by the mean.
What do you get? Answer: 0.93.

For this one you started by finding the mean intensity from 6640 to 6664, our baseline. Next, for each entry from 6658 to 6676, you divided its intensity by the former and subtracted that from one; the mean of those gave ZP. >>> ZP -0.01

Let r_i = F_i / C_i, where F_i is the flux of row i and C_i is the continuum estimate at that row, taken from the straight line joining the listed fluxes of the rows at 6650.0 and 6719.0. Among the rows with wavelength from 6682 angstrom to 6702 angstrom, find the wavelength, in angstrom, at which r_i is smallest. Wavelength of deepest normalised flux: 6686.0 angstrom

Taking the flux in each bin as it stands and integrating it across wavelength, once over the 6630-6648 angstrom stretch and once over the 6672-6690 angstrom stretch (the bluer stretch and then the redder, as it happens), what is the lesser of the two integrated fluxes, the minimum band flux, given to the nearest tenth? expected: 38.6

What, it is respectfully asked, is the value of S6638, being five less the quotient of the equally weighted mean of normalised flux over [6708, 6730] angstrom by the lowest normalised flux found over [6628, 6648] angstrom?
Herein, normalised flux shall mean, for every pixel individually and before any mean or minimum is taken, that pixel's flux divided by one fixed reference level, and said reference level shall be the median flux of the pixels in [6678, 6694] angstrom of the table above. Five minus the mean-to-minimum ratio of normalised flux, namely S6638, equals 3.87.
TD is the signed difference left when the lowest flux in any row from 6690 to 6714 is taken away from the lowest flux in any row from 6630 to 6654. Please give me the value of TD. 0.19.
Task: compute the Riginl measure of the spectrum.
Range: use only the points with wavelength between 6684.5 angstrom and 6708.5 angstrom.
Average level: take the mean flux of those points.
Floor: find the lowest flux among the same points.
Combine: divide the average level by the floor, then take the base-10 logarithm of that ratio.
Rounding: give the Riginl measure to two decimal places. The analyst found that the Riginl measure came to 0.10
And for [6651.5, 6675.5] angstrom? 0.04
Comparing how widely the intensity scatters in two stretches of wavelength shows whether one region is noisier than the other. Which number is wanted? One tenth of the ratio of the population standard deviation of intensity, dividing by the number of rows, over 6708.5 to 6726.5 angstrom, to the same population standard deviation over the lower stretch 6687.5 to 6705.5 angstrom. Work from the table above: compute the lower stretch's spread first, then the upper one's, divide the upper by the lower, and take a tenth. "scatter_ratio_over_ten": 0.119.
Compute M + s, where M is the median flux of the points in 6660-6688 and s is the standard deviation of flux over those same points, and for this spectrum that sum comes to 2.26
